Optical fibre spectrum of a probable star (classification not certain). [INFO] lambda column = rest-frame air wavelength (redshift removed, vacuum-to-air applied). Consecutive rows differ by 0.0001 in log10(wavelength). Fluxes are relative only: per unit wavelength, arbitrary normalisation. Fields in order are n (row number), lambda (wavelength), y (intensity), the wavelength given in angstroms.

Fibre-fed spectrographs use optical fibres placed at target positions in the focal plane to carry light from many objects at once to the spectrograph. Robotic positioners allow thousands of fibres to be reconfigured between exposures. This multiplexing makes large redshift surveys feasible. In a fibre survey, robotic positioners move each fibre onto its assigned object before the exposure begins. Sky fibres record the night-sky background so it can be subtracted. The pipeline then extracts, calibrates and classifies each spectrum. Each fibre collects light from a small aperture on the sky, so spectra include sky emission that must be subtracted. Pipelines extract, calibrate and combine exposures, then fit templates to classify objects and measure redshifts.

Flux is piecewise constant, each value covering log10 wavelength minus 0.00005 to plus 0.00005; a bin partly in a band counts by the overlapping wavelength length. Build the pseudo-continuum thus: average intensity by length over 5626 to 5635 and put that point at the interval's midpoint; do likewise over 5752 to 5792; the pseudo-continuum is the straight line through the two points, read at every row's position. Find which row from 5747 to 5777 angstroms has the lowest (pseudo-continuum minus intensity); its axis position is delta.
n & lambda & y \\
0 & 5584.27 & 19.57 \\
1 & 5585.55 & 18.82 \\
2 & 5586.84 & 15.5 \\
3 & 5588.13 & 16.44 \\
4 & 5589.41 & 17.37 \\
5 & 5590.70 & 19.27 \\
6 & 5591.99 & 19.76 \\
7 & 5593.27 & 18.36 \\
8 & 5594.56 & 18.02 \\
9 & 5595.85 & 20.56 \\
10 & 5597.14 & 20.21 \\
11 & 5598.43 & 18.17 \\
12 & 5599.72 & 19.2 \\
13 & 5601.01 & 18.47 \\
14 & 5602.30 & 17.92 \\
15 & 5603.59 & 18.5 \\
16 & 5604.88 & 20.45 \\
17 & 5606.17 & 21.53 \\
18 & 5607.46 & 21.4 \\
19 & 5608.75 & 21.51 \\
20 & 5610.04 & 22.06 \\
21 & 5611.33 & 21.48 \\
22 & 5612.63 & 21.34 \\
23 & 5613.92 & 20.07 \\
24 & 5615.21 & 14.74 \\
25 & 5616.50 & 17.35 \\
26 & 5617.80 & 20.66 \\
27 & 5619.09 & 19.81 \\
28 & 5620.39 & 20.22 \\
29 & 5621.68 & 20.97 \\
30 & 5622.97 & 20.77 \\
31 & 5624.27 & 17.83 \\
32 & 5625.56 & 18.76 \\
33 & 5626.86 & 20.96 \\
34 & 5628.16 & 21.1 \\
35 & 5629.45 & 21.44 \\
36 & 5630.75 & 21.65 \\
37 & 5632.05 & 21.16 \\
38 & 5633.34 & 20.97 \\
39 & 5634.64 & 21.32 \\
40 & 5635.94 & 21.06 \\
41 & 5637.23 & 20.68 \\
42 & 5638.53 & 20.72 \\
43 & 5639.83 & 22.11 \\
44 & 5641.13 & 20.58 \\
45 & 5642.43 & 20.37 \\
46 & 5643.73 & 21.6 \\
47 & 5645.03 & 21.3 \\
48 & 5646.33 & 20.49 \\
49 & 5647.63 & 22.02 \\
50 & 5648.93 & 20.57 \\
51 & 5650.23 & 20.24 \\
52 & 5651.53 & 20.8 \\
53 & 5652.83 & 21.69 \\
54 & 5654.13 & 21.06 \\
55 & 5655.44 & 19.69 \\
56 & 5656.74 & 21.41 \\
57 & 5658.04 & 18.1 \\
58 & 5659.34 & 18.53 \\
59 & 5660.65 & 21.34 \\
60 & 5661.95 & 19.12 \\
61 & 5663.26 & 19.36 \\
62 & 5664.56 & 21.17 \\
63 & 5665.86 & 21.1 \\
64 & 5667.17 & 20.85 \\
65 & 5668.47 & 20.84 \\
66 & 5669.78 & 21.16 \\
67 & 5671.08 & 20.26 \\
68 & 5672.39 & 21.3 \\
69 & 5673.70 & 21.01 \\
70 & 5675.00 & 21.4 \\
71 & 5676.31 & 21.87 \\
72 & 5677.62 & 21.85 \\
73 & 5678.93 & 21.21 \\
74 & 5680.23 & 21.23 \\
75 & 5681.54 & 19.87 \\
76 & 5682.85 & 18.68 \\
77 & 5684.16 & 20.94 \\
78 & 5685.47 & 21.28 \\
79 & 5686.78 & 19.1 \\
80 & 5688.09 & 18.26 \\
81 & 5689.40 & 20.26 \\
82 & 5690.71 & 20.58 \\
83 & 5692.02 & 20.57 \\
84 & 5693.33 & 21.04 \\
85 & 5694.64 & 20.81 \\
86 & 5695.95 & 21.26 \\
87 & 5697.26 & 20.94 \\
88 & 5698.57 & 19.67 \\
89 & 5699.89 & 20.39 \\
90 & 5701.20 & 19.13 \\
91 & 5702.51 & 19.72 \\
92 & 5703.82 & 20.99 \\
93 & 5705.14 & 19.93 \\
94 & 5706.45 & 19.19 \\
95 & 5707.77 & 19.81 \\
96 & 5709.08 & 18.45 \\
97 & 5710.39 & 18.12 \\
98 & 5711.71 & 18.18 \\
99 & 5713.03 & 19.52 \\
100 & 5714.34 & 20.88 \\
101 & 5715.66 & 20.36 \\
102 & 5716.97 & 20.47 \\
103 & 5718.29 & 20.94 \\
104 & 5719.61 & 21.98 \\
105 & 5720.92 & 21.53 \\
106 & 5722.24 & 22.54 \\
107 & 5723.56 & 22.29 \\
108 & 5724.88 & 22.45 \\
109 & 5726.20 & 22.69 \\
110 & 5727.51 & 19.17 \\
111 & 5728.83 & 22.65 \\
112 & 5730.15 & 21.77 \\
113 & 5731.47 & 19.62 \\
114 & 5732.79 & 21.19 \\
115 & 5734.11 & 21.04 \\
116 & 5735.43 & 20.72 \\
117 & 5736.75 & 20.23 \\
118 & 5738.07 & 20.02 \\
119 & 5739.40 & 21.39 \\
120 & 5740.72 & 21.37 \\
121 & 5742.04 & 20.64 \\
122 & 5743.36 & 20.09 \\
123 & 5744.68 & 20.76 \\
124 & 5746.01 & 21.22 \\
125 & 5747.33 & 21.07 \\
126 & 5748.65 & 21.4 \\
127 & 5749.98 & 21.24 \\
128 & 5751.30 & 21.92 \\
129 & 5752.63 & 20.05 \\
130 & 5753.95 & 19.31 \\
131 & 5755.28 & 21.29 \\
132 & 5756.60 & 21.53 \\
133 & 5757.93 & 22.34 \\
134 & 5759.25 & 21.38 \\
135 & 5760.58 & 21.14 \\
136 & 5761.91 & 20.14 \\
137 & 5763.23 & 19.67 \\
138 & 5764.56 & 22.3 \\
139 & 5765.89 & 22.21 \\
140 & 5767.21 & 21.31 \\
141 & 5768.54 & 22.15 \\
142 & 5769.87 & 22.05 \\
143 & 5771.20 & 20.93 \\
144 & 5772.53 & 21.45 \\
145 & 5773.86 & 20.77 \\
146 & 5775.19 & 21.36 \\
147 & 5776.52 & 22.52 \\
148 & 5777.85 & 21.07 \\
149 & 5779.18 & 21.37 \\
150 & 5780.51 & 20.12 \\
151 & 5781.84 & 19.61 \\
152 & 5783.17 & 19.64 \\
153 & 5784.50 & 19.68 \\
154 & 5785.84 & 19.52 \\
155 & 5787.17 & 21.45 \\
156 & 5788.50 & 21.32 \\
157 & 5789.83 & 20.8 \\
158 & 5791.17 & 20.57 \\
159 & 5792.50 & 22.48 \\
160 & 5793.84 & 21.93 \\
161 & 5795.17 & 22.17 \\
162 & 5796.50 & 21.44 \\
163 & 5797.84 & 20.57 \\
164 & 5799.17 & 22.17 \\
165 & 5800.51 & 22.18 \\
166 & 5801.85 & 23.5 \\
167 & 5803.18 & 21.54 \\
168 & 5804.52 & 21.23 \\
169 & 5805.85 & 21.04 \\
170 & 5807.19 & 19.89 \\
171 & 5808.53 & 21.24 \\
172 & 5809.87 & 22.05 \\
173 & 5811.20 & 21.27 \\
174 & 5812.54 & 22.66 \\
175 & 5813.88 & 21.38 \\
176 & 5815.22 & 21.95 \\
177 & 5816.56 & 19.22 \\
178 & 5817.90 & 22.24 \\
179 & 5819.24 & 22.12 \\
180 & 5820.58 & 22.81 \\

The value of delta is 5776.52 angstroms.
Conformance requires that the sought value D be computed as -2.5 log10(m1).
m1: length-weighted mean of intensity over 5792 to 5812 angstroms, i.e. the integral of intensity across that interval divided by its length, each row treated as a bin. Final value -3.339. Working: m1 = 21.65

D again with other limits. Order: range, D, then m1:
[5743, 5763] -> -3.304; 20.98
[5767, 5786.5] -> -3.300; 20.88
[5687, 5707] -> -3.262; 20.17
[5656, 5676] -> -3.279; 20.49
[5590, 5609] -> -3.226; 19.51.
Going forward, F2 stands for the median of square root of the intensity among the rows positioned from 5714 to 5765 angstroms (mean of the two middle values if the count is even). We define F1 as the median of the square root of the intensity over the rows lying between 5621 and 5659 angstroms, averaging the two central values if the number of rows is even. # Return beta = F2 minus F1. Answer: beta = 0.02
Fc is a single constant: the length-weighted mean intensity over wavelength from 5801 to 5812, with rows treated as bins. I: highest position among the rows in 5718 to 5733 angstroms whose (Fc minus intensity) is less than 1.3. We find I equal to 5732.79 angstroms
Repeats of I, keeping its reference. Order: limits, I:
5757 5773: 5772.53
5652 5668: 5667.17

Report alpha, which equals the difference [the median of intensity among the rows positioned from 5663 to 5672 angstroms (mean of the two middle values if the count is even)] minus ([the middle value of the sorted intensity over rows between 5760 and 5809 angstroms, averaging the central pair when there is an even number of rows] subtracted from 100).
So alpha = -57.8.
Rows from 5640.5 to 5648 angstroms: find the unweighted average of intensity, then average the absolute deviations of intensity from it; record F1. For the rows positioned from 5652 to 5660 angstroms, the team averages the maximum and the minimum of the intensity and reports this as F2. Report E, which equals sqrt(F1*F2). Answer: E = 3.4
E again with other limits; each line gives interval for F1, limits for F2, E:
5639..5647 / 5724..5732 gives 3.5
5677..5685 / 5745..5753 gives 4.4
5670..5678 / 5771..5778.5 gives 3.1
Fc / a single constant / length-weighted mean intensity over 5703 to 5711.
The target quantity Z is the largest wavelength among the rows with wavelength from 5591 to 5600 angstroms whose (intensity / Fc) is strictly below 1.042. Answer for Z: 5599.72 angstroms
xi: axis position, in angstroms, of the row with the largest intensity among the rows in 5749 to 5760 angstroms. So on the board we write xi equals 5757.93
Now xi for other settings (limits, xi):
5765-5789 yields 5776.52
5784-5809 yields 5801.85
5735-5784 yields 5776.52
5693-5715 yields 5695.95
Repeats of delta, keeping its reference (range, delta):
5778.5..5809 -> 5801.85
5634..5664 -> 5639.83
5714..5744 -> 5726.20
